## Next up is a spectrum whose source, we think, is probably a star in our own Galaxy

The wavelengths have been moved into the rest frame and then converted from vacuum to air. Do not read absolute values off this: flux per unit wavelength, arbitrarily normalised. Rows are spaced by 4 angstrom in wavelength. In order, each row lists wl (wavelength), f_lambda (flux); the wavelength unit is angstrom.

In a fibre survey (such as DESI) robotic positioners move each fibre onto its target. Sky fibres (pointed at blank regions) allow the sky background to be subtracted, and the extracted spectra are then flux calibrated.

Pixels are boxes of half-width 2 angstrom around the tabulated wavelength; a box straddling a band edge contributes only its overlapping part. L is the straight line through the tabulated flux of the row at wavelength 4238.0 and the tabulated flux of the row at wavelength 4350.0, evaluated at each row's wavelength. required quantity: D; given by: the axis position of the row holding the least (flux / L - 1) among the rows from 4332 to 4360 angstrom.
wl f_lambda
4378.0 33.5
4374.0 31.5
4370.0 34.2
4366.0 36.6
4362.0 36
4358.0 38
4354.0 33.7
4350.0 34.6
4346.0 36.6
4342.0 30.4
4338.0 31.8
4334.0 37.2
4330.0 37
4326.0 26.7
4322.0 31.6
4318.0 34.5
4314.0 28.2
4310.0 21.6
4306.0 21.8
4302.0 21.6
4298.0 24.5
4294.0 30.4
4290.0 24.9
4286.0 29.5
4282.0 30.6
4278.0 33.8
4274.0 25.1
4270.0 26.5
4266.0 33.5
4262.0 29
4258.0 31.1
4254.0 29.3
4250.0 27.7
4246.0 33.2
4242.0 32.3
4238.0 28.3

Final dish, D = 4342.0 angstrom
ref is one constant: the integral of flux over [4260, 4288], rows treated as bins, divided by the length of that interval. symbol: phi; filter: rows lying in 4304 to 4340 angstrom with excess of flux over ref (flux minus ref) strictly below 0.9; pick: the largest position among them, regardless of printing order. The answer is 4326.0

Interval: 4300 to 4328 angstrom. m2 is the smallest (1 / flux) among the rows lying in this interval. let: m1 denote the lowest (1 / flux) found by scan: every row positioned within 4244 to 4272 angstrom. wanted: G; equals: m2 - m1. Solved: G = -0.0009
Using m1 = 0.0299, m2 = 0.0290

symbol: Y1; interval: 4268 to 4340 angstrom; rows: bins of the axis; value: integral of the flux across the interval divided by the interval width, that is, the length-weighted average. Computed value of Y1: 29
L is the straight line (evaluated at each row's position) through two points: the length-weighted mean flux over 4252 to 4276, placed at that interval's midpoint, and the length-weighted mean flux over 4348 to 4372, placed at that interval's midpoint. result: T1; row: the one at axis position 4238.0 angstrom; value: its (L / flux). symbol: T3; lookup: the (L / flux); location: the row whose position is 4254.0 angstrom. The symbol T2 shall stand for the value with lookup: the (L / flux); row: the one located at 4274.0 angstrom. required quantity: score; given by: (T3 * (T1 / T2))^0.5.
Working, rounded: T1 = 0.97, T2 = 1.2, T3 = 0.97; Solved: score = 0.89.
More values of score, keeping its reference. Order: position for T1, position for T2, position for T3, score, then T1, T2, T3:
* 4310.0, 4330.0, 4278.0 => 1.21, 1.49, 0.9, 0.89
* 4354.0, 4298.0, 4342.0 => 0.96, 1.04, 1.3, 1.13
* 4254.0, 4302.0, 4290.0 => 0.91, 0.97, 1.5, 1.24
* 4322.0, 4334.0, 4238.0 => 1.05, 1.04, 0.9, 0.97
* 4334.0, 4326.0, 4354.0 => 0.87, 0.91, 1.2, 1.04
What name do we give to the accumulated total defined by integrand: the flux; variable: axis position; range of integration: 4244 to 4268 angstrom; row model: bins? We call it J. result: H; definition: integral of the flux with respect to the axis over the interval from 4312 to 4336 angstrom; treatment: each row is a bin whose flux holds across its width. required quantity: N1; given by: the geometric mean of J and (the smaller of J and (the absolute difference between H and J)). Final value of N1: 183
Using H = 781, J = 735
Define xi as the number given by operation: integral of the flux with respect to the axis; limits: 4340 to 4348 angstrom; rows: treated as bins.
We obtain 268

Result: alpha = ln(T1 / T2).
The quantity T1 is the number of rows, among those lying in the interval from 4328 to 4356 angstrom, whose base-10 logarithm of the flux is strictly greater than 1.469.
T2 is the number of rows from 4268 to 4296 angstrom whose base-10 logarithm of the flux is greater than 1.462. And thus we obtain 0.6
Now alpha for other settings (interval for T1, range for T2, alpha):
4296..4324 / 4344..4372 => -1.3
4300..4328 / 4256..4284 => -0.9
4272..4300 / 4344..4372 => -0.6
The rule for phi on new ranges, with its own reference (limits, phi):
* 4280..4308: 4306.0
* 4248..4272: 4270.0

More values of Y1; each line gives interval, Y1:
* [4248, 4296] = 29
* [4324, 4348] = 33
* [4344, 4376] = 35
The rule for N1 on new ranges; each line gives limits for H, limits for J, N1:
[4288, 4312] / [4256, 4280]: 313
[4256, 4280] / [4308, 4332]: 42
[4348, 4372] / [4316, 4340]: 213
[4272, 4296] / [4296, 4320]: 232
